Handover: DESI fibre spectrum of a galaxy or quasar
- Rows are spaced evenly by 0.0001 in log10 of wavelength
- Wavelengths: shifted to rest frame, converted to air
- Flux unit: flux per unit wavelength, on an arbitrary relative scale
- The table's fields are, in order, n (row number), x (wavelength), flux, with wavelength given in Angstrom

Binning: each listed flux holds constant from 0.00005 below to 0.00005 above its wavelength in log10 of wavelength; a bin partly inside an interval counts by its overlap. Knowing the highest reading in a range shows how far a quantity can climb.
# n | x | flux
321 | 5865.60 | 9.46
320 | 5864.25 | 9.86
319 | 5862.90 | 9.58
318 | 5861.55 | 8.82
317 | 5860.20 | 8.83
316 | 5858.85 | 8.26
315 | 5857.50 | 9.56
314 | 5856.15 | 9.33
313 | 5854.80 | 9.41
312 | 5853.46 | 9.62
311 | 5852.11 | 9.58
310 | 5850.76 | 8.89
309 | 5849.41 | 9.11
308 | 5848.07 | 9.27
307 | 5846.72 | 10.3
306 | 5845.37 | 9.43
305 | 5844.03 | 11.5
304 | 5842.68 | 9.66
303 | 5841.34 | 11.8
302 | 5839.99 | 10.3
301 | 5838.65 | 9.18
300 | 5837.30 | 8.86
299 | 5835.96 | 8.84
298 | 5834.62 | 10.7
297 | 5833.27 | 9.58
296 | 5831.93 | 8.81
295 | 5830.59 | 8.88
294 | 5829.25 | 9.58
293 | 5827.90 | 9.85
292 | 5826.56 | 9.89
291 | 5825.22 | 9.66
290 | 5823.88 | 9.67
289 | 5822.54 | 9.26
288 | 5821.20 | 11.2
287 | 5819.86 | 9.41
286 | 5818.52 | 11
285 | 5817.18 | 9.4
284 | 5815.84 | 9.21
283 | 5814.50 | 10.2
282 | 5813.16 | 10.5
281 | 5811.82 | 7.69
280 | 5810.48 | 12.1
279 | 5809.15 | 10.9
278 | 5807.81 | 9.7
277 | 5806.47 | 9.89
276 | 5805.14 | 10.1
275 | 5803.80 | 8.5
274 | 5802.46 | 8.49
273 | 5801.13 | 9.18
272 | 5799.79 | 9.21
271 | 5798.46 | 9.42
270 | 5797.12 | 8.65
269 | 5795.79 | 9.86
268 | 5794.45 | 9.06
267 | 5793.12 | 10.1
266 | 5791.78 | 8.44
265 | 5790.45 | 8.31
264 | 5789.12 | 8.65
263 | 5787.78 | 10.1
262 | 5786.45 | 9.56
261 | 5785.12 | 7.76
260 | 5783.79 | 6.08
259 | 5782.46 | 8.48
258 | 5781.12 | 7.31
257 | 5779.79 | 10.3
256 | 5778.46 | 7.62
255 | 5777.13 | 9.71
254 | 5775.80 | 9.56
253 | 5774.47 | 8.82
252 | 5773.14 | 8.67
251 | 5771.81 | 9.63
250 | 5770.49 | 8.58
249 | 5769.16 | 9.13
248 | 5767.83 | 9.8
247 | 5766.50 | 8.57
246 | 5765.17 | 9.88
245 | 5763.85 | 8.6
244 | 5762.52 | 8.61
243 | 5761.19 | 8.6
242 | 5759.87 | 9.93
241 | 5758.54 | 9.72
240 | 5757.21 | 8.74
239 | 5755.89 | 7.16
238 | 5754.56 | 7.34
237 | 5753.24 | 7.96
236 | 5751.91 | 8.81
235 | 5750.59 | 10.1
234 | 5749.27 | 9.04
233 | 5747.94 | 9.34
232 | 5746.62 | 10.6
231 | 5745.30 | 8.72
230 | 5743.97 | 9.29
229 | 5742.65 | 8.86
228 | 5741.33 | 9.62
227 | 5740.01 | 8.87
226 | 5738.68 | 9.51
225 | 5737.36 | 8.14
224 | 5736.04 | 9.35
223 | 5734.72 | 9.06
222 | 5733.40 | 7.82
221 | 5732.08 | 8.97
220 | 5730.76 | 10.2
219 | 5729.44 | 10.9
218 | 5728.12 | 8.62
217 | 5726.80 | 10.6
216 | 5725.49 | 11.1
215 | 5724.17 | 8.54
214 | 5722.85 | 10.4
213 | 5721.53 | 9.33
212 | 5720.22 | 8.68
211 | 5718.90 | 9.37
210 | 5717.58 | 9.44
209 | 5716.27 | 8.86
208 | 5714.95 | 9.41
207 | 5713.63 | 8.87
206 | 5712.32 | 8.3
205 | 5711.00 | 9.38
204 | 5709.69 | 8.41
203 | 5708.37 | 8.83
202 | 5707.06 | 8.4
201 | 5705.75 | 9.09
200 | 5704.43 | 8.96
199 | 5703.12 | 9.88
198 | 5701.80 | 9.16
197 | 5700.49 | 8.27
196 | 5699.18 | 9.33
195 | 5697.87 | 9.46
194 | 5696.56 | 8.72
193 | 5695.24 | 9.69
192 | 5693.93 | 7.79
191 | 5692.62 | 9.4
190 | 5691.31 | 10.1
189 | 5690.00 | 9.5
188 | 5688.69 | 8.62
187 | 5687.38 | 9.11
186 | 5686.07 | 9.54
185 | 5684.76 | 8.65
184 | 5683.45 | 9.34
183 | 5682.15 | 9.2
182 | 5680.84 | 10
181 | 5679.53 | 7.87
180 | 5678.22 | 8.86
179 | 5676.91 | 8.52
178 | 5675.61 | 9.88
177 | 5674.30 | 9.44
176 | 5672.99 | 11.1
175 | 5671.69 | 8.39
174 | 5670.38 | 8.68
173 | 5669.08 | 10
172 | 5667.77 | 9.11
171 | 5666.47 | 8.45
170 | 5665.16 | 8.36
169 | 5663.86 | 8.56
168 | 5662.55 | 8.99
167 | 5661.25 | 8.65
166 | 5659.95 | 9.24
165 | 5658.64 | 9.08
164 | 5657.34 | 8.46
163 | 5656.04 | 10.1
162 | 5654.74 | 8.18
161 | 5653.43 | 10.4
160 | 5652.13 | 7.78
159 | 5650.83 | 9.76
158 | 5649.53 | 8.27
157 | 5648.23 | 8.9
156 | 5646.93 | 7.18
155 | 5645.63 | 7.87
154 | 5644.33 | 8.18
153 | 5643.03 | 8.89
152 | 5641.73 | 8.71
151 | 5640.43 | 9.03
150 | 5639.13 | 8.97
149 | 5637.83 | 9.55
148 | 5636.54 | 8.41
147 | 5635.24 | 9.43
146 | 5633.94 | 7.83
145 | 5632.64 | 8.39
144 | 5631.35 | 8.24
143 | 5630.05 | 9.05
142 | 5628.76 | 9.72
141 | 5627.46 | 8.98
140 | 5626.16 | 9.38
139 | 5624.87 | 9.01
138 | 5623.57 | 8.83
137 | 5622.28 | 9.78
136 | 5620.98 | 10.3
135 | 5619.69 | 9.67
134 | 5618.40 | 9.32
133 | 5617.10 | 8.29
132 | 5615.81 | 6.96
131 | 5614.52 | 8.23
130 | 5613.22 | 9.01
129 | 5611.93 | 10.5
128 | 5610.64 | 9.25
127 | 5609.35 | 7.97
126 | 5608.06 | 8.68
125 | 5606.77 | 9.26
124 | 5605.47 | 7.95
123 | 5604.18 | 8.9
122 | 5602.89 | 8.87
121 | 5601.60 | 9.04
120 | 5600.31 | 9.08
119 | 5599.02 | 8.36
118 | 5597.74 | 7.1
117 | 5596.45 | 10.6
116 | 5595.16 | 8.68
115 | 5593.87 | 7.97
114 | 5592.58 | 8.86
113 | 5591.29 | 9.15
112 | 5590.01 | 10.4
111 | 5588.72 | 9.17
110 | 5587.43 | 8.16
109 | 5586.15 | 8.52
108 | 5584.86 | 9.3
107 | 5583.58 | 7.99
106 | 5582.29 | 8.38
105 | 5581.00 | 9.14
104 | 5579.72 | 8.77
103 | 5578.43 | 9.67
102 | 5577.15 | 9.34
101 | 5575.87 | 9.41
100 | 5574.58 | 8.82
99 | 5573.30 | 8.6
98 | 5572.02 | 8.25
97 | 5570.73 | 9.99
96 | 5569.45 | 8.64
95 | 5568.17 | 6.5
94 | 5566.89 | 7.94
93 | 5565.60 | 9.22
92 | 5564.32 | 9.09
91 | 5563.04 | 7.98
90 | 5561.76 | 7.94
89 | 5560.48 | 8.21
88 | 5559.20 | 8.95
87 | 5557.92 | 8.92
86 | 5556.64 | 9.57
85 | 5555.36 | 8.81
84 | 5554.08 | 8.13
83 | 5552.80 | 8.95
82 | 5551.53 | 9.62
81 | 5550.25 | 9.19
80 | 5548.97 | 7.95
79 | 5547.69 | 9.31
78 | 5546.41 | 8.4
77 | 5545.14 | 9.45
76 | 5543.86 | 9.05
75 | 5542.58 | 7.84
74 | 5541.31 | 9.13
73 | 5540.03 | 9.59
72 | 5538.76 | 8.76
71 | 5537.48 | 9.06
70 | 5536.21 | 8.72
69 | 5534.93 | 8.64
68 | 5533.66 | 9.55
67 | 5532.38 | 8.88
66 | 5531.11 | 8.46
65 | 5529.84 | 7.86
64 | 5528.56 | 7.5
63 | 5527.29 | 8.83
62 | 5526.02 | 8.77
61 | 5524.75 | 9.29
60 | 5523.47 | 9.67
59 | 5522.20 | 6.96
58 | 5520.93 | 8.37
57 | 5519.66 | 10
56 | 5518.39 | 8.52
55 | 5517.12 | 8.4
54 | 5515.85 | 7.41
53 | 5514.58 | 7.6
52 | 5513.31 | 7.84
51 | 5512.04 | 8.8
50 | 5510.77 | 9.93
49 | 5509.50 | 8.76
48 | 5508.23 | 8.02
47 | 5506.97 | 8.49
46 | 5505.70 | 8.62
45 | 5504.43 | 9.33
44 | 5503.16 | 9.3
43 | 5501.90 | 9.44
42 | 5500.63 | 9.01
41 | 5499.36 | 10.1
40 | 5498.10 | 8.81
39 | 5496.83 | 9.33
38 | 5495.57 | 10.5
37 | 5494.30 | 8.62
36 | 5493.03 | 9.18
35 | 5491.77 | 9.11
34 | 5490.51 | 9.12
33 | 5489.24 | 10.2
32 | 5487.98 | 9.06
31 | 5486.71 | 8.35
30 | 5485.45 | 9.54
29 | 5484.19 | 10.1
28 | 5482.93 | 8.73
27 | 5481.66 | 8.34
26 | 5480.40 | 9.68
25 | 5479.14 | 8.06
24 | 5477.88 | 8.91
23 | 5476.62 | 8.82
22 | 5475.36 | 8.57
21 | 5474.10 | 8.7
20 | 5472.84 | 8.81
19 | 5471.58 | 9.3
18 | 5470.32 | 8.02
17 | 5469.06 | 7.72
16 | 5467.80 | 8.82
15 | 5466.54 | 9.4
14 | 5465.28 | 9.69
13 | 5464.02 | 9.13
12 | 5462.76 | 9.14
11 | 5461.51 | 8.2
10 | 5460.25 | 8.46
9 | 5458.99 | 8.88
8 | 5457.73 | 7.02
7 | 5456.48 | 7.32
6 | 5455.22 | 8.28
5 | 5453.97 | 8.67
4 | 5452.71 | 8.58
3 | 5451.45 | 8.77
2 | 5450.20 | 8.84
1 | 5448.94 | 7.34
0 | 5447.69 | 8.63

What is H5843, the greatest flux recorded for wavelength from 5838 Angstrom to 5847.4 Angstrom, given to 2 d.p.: 11.80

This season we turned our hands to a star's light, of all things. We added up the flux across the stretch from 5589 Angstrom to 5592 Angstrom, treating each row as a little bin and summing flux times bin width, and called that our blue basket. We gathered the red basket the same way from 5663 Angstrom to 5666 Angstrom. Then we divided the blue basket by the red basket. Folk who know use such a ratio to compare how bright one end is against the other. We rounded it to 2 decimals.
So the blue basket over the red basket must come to 1.14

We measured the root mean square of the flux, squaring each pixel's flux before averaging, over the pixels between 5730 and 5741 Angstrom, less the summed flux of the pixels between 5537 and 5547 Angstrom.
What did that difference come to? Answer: -62.3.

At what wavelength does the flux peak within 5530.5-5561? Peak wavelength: 5551.53 Angstrom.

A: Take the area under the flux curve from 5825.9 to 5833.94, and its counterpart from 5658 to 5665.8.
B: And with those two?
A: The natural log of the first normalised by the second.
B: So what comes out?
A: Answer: 0.10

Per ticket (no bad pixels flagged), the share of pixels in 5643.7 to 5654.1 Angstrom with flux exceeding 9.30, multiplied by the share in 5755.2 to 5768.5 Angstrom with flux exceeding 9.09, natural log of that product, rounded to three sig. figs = -2.30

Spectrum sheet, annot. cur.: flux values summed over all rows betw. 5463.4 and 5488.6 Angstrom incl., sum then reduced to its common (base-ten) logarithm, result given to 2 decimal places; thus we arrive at 2.25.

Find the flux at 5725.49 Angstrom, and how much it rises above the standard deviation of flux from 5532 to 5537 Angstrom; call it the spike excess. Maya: 10.7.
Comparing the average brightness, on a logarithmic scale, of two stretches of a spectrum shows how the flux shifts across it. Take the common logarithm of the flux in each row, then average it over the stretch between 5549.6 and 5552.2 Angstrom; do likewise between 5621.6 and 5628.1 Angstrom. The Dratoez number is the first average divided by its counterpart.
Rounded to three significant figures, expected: 1.01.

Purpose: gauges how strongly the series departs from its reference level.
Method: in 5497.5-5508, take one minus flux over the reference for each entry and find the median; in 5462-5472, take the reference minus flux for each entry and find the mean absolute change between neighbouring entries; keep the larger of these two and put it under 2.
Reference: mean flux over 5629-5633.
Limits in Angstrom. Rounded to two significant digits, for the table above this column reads 3.4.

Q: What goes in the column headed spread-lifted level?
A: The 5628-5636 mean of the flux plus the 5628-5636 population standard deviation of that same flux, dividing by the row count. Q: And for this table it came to 9.45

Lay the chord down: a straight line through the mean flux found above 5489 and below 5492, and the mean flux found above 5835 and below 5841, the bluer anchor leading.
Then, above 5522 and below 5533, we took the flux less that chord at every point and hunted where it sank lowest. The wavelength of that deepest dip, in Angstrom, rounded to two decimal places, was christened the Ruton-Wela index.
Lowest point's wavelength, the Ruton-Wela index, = 5522.20 Angstrom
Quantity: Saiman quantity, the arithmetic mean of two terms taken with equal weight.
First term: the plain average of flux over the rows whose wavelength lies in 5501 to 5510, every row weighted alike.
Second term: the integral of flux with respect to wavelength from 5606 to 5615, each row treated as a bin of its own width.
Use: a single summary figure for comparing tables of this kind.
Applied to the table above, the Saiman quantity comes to 45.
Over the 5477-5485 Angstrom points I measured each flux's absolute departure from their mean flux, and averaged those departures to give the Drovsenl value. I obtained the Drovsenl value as 0.61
